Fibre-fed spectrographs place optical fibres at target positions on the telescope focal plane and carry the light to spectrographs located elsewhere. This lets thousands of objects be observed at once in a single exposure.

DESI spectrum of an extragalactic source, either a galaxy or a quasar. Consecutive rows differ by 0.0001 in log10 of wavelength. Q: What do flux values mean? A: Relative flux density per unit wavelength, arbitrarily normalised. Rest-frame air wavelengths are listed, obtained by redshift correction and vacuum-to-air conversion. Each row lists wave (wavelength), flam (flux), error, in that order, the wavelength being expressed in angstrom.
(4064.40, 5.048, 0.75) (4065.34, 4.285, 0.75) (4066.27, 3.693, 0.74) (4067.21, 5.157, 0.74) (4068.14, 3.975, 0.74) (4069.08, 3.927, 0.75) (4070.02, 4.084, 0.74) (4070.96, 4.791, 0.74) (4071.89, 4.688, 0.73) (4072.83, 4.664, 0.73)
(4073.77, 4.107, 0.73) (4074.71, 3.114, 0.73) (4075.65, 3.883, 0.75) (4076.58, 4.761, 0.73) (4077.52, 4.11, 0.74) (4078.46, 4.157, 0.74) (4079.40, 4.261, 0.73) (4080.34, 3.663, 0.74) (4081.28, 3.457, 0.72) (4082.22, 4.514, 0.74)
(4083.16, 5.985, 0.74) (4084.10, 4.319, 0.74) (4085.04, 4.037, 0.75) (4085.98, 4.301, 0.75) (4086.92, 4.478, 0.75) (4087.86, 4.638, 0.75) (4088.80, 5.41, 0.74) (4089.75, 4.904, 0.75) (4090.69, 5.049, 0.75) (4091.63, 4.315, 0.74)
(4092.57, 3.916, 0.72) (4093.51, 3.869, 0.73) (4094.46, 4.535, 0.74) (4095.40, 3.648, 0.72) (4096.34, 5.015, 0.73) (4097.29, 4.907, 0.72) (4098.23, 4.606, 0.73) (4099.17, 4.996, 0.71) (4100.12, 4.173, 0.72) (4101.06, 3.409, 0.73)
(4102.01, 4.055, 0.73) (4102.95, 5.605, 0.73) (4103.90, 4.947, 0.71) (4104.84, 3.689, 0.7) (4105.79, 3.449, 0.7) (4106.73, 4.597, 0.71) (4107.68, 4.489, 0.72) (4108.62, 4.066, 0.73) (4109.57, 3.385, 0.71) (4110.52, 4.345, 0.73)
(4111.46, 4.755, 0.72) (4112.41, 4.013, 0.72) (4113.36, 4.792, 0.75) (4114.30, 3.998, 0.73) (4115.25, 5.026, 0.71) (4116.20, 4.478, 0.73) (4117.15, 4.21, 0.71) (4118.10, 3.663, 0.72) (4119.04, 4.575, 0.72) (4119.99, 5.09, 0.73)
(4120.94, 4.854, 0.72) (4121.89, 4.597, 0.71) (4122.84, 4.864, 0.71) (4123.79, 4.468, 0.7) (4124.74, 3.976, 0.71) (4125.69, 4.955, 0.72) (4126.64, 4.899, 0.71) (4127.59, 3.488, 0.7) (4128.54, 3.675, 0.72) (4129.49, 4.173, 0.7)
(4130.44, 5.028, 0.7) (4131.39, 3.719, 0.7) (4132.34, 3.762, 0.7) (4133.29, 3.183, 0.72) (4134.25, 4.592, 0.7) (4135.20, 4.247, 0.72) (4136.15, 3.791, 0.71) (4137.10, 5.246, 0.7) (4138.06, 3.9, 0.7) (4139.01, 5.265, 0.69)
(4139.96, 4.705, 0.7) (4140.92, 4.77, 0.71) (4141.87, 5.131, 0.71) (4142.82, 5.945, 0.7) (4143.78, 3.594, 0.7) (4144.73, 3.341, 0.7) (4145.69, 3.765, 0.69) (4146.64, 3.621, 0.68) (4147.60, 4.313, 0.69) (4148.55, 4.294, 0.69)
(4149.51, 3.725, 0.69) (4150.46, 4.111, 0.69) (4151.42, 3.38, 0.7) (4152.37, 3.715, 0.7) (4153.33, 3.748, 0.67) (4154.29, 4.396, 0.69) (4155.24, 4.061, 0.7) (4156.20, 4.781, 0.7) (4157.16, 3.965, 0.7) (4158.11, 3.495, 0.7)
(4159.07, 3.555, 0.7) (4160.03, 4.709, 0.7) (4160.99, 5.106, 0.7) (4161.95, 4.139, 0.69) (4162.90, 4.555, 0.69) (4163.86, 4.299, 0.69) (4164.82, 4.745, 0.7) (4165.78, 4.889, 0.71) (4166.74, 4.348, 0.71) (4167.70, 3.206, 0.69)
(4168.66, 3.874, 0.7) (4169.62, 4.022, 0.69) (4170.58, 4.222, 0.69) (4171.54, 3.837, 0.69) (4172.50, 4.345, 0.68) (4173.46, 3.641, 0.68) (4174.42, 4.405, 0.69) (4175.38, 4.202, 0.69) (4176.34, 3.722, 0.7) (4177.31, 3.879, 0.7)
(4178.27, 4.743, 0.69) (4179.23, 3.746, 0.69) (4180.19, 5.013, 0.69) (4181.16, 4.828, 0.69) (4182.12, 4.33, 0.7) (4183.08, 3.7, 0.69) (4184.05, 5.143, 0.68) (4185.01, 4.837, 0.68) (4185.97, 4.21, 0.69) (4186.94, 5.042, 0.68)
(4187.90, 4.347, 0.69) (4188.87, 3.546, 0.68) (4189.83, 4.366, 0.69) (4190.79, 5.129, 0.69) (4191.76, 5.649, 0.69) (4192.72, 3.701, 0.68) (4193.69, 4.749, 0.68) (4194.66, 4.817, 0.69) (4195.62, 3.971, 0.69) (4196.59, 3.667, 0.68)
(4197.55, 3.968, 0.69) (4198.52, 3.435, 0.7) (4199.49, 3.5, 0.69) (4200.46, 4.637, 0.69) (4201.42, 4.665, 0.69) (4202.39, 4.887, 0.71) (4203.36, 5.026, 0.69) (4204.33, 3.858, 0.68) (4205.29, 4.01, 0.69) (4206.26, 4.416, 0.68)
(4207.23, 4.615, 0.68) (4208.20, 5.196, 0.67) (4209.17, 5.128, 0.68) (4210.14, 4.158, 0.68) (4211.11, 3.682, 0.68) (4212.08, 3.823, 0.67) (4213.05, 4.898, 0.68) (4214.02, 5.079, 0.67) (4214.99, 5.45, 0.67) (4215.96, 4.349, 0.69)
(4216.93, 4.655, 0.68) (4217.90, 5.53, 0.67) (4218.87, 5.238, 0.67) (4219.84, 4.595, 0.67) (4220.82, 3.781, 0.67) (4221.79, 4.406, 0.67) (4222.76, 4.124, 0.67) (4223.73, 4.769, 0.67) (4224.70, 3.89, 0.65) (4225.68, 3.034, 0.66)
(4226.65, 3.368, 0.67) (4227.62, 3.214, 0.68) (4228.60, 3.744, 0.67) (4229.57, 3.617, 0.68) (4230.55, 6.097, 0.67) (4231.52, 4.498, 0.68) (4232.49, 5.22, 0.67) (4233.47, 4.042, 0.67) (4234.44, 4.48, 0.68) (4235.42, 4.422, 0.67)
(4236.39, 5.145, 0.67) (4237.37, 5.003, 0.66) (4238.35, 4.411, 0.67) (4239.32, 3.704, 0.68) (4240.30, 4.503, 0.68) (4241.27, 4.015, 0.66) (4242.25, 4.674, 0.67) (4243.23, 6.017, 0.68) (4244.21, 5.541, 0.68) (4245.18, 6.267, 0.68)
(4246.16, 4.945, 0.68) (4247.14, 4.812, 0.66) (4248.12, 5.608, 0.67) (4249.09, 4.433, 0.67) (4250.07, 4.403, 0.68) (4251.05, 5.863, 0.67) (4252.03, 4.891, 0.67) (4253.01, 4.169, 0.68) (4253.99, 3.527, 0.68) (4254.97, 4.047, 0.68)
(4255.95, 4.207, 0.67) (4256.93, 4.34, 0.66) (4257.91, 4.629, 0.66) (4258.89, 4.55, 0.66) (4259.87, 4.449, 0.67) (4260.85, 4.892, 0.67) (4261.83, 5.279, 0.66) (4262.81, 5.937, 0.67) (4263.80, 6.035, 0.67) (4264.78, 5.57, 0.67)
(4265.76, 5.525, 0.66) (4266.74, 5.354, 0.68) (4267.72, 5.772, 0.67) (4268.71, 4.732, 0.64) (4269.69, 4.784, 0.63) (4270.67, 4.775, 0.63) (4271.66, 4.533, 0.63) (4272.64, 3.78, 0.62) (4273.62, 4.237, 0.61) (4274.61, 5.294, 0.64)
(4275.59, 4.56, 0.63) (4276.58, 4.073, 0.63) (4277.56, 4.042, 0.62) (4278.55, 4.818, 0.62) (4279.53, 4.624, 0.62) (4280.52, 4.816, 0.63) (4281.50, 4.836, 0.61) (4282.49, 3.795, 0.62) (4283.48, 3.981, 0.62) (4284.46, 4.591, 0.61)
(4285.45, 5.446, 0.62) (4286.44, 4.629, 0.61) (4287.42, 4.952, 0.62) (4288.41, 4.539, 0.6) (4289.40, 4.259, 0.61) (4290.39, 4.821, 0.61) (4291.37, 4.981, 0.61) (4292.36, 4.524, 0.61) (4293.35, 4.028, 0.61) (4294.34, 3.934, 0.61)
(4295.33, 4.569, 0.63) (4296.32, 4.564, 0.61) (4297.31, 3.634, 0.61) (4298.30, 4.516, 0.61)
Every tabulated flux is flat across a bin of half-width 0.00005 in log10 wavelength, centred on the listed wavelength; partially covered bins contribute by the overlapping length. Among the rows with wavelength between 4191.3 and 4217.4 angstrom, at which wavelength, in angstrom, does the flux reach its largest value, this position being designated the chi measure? 4191.76 angstrom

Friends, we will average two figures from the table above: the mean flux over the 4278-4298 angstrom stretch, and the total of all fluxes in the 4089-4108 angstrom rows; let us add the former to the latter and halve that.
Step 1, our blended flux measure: 46.3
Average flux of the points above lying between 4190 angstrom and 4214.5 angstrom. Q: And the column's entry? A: 4.43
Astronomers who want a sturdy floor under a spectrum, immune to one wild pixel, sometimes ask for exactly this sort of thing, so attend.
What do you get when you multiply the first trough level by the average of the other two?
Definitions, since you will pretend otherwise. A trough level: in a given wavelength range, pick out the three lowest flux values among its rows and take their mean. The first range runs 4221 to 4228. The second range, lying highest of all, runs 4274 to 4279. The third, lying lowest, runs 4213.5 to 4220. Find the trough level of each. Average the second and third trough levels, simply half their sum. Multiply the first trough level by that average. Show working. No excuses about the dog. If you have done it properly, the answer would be 14.0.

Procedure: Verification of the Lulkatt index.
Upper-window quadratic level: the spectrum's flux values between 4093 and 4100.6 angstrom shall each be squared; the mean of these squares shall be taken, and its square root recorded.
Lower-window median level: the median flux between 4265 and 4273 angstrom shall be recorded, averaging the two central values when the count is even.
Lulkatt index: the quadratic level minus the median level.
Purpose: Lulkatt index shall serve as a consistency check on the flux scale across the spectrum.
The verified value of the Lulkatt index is -0.28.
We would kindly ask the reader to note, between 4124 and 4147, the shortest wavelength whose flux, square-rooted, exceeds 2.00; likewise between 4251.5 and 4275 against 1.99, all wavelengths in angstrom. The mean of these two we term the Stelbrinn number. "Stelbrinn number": 4188.9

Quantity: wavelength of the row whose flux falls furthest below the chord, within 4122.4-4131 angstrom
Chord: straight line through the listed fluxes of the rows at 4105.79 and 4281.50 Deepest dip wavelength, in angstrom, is 4127.59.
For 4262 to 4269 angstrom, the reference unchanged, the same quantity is 4268.71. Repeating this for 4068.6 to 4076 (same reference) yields 4074.71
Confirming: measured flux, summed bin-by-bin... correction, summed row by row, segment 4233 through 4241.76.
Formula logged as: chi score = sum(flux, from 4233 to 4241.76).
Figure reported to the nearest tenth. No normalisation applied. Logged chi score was 39.7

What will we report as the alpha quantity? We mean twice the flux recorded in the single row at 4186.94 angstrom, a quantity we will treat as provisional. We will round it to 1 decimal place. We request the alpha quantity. 10.1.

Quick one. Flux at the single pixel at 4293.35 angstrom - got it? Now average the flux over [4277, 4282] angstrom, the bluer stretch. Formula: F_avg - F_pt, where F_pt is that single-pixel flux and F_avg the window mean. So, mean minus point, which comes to 0.6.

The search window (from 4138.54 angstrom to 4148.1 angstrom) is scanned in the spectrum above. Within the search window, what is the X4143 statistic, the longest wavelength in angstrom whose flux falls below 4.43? 4147.60 angstrom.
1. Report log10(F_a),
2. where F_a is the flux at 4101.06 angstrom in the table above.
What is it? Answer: 0.533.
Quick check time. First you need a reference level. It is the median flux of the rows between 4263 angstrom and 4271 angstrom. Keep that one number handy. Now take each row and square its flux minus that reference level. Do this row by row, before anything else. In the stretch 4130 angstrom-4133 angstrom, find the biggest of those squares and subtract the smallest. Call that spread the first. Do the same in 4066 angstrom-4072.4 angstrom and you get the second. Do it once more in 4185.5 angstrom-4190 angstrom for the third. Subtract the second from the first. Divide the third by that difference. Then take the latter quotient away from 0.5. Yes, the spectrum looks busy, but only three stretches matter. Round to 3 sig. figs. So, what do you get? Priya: 19.6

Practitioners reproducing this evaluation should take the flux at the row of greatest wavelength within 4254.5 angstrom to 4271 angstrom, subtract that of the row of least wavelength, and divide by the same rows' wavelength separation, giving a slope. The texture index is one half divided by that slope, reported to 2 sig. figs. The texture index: 11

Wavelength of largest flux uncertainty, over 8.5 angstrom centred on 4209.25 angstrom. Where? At 4205.29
